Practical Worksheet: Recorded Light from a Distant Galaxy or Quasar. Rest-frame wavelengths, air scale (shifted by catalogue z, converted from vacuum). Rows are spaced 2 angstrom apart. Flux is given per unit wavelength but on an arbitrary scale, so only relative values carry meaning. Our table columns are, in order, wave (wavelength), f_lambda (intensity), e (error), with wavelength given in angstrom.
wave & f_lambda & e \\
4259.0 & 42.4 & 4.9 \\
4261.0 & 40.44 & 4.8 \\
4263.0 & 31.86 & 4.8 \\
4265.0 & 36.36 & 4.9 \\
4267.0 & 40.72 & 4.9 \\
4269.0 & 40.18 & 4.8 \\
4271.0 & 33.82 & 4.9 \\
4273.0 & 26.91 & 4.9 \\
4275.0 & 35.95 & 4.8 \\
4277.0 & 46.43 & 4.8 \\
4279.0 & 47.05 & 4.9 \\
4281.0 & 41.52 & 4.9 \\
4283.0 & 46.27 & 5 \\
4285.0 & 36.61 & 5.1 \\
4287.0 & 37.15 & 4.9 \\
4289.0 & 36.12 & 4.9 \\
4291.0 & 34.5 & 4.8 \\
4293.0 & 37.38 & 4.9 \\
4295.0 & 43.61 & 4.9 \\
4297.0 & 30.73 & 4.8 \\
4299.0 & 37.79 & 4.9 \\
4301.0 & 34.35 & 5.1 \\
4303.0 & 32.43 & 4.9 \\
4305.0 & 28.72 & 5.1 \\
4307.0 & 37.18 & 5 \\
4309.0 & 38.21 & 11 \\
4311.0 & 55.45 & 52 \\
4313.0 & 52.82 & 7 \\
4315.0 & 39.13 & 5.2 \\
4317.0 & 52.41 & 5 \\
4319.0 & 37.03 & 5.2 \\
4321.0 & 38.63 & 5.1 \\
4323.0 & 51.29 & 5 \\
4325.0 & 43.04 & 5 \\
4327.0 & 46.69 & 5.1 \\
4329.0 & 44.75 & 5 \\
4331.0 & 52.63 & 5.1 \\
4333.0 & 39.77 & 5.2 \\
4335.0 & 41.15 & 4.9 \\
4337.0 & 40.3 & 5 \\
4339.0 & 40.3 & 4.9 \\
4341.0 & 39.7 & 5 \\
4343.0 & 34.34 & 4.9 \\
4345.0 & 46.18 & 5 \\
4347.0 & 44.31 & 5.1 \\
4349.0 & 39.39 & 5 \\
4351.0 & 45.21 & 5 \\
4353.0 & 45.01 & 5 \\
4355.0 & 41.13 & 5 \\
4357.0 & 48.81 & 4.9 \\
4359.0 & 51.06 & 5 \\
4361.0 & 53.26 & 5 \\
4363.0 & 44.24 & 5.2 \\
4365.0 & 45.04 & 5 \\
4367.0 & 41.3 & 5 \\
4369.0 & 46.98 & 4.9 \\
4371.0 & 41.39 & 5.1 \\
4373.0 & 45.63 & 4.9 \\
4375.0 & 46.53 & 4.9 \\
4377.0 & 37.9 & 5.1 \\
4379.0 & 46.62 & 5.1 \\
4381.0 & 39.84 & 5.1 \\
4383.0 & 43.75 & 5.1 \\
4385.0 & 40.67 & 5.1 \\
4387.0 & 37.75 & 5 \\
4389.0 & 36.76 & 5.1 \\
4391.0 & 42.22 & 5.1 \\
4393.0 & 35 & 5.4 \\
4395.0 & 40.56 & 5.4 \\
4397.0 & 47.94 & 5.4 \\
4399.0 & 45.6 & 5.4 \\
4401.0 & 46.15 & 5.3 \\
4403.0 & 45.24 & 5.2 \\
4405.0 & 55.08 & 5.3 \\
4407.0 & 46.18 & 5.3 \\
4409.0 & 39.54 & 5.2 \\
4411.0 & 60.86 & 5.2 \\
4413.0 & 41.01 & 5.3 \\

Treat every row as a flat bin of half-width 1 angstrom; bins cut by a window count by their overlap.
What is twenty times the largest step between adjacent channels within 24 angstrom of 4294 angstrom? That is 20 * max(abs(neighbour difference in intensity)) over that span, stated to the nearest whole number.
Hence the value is 345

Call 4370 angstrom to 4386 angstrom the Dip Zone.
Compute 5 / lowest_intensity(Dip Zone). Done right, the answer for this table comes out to 0.132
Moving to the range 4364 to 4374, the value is 0.121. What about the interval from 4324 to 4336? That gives 0.126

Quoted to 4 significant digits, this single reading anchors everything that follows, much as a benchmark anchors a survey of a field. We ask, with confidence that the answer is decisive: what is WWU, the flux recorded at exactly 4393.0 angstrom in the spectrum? 35.00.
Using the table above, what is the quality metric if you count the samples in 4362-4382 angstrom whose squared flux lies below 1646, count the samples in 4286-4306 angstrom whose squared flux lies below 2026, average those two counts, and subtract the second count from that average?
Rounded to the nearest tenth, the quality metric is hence -4.0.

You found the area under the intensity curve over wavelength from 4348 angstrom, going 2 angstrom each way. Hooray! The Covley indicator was 167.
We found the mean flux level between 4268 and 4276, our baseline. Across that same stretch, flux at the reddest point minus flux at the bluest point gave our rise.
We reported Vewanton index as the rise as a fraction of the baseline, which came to -0.12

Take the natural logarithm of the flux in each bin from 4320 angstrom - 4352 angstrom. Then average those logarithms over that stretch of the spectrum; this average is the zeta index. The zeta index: 3.76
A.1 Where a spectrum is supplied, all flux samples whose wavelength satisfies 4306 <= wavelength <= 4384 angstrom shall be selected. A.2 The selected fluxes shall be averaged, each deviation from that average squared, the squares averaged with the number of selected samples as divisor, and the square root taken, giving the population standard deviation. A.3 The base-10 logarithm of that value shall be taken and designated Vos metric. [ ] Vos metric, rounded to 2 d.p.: 0.72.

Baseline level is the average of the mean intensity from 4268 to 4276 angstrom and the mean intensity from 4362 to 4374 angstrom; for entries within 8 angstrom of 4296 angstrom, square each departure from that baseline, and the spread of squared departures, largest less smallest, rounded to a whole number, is 69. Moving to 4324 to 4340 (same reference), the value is 181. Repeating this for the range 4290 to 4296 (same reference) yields 19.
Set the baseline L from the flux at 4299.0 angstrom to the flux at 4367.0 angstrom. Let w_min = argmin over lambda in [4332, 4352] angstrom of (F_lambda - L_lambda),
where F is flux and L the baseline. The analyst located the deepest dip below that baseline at 4343.0 angstrom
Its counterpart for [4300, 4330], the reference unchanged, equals 4305.0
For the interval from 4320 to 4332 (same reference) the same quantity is 4321.0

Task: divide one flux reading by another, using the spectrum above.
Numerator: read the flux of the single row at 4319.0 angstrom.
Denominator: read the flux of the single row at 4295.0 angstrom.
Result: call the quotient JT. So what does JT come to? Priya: 0.85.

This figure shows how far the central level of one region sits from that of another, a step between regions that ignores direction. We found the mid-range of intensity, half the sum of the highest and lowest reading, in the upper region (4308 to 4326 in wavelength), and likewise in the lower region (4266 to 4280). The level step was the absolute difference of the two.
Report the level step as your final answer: 9.3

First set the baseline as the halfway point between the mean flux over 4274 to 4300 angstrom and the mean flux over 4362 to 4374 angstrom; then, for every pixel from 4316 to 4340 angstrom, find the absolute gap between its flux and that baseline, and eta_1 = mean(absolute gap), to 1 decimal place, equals 4.5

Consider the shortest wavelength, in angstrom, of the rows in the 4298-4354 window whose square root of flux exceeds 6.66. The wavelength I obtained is 4311.0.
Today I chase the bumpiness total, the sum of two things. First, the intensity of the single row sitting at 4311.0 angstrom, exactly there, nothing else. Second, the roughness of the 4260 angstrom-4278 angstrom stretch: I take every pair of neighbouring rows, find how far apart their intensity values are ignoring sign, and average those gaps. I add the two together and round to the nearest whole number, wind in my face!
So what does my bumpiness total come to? 62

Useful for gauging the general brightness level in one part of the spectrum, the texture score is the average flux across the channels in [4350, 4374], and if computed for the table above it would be 45.8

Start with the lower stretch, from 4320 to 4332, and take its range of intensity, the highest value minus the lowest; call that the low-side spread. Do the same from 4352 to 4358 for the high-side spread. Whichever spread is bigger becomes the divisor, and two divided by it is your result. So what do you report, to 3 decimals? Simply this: 0.143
